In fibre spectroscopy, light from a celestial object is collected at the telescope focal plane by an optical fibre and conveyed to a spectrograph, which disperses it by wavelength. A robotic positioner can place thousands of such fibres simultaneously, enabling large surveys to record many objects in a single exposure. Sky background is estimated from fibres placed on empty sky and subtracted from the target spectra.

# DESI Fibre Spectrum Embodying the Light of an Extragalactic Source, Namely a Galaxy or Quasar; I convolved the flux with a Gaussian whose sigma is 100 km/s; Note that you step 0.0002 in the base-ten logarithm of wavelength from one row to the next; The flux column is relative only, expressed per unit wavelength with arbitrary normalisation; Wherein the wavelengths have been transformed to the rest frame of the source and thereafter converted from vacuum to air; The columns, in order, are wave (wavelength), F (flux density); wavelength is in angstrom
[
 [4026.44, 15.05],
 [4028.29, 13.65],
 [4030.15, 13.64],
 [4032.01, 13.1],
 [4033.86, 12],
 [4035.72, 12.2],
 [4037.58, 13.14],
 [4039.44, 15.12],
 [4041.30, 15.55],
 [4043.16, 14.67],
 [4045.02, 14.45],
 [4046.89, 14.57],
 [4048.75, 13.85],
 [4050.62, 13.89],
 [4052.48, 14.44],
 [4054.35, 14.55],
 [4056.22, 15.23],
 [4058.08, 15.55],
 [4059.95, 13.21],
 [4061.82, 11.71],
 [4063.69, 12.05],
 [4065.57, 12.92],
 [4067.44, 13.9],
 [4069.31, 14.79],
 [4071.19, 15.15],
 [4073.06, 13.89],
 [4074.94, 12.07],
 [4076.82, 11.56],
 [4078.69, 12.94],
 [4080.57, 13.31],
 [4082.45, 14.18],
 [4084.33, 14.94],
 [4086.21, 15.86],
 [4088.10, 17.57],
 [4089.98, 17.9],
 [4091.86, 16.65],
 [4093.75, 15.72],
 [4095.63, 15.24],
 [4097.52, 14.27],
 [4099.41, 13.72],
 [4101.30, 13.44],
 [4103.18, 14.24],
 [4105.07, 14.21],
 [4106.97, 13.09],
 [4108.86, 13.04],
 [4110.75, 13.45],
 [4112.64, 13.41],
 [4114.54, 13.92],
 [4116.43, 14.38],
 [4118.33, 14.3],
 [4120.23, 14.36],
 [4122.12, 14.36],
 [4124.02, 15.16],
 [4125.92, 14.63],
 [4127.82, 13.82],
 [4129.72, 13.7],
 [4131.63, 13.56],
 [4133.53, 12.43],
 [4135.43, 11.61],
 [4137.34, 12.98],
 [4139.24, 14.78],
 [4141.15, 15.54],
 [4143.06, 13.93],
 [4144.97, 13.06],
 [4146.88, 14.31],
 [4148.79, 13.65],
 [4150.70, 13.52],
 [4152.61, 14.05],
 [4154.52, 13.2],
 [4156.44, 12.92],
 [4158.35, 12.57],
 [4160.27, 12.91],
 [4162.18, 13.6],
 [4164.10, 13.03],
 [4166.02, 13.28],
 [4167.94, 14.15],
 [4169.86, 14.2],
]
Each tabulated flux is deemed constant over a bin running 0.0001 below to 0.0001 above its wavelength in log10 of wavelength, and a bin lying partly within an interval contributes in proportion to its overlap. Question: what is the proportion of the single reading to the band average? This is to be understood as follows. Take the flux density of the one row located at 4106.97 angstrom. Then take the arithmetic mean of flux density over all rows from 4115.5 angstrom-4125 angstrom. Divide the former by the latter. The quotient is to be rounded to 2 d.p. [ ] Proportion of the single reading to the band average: 0.90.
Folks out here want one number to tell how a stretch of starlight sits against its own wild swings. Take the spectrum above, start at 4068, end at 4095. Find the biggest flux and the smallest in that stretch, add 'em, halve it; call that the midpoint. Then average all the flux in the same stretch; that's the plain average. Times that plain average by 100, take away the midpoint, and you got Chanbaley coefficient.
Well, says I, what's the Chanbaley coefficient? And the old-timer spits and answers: 1460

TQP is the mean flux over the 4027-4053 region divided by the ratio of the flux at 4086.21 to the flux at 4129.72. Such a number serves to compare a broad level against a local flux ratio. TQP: 12.0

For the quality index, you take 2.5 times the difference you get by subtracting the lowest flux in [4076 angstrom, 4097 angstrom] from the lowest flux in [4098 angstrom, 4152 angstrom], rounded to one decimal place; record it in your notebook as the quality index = 0.1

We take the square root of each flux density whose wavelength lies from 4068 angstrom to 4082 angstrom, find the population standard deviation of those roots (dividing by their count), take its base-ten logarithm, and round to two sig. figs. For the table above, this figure -0.77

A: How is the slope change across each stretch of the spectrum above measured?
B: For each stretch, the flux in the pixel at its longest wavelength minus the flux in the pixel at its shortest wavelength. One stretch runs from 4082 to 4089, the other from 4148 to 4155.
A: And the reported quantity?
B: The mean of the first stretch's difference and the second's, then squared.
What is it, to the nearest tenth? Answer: 2.2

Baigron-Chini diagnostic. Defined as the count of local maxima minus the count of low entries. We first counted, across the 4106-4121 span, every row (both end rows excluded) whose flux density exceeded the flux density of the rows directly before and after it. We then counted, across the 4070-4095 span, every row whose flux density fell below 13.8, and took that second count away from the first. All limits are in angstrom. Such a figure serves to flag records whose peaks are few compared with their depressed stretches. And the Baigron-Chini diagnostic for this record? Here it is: -2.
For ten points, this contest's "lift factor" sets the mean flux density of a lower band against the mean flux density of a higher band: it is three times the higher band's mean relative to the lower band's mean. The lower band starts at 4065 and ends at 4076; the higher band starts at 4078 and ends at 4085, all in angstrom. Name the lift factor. 3.01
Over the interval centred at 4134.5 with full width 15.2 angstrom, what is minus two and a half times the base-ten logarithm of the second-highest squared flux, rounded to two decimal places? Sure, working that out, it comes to -5.85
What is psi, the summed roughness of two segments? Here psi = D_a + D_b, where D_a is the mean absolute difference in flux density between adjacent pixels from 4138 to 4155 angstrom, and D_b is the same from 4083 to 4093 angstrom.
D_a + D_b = 1.9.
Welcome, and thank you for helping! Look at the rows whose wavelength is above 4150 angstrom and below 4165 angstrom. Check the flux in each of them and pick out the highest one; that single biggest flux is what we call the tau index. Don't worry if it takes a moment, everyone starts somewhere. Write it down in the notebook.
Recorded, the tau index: 14.05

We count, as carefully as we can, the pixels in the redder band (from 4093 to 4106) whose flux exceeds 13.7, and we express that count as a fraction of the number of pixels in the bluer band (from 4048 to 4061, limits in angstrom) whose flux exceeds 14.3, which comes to 1.5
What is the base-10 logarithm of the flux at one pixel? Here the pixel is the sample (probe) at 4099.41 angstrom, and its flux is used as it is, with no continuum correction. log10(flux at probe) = 1.14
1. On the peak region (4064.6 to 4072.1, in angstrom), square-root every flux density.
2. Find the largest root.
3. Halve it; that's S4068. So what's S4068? 1.95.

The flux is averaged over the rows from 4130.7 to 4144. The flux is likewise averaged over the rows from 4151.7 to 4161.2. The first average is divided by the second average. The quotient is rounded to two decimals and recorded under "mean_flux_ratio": 1.03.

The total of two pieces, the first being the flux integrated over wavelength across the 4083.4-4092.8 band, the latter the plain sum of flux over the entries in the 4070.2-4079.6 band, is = 222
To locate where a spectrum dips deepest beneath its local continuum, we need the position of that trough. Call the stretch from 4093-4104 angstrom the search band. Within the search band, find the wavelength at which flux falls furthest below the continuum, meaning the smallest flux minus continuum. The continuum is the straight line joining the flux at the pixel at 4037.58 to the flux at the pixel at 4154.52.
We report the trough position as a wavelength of 4101.30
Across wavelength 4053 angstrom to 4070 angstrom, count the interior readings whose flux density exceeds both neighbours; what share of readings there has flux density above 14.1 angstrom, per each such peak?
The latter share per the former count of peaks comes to 0.4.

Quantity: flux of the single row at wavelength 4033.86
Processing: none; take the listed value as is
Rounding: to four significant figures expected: 12.00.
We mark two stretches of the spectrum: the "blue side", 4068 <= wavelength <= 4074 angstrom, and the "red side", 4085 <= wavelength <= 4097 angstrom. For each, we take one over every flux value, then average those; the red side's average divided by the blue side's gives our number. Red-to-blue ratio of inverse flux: 0.89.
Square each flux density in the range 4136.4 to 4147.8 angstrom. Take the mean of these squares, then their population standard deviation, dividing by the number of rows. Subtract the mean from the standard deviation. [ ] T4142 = -174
